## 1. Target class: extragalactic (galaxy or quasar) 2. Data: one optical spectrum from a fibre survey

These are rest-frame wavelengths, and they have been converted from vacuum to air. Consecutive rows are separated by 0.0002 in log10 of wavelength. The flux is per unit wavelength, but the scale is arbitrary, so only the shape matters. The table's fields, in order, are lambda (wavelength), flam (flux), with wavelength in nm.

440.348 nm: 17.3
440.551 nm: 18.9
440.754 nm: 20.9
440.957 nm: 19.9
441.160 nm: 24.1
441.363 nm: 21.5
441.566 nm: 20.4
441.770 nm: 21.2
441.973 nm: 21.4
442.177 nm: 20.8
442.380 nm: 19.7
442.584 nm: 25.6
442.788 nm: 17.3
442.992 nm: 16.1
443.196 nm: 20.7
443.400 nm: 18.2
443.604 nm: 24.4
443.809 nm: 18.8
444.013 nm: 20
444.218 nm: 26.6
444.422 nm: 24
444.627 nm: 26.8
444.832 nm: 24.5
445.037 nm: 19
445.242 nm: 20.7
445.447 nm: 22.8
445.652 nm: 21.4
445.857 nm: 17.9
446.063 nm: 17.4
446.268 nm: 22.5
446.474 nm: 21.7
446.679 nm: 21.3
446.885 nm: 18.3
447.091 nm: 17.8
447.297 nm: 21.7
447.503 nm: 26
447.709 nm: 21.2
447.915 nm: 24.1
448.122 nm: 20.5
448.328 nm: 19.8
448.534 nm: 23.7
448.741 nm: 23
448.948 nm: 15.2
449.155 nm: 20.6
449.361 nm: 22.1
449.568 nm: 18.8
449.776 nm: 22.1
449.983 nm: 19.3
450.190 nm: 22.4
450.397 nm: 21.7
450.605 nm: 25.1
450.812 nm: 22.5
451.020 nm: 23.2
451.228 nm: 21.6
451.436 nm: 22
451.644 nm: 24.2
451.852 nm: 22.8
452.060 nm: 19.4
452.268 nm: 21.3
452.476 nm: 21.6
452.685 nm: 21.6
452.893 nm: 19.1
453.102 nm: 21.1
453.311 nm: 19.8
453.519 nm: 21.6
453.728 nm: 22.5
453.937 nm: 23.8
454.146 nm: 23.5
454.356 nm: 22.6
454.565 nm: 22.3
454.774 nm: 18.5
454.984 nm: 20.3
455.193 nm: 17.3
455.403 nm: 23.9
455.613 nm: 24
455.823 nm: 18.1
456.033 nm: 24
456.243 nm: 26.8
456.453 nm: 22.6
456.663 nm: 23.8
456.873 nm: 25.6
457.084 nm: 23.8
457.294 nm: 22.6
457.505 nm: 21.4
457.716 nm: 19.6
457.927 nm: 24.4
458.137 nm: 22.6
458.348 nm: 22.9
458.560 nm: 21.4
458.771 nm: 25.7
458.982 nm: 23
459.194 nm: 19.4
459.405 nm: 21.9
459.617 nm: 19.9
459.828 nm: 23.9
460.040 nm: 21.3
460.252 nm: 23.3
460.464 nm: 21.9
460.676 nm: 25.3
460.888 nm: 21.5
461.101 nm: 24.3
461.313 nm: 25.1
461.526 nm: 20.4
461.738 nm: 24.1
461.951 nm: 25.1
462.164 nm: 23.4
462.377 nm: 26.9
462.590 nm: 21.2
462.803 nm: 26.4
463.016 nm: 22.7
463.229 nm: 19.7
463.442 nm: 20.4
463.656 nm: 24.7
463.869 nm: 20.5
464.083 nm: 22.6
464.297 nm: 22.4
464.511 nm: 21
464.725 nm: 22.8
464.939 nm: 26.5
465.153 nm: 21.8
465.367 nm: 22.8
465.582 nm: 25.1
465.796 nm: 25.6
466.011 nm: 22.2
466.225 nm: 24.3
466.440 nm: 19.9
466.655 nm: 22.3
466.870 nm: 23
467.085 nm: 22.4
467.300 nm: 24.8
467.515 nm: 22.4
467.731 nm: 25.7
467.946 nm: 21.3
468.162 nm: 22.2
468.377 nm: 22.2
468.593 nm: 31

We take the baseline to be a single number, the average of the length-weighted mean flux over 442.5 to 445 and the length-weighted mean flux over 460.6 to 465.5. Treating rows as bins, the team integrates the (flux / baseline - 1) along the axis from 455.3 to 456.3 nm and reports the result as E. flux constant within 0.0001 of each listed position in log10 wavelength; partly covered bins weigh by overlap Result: 0.033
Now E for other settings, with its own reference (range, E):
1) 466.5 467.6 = 0.020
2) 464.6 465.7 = 0.064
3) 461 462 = 0.056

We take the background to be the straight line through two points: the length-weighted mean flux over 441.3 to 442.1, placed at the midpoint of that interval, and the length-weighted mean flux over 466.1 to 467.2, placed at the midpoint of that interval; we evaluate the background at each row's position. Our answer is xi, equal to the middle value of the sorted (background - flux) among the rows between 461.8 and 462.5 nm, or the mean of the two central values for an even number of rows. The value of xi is -2.9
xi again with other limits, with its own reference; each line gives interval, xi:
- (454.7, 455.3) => 3.3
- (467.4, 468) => 0.0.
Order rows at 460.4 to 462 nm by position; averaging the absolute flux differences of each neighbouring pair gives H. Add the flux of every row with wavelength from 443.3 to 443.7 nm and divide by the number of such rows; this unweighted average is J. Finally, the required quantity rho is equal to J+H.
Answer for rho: 24.2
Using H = 2.9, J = 21.3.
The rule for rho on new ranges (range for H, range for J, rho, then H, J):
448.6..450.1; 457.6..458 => 26.0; 4.0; 22.0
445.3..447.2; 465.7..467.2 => 24.7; 1.9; 22.8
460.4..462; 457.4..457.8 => 23.4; 2.9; 20.5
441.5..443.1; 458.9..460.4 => 24.4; 2.6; 21.8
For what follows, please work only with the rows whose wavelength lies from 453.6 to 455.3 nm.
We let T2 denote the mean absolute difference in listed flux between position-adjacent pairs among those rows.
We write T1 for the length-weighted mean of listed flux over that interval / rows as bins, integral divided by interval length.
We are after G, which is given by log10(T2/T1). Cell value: -1.12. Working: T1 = 21.3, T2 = 1.6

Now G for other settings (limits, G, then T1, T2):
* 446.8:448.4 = -0.86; 21.2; 3.0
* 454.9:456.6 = -0.74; 22.2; 4.1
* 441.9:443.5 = -0.76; 20.0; 3.5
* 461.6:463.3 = -0.84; 23.7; 3.4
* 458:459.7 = -0.96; 22.2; 2.4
